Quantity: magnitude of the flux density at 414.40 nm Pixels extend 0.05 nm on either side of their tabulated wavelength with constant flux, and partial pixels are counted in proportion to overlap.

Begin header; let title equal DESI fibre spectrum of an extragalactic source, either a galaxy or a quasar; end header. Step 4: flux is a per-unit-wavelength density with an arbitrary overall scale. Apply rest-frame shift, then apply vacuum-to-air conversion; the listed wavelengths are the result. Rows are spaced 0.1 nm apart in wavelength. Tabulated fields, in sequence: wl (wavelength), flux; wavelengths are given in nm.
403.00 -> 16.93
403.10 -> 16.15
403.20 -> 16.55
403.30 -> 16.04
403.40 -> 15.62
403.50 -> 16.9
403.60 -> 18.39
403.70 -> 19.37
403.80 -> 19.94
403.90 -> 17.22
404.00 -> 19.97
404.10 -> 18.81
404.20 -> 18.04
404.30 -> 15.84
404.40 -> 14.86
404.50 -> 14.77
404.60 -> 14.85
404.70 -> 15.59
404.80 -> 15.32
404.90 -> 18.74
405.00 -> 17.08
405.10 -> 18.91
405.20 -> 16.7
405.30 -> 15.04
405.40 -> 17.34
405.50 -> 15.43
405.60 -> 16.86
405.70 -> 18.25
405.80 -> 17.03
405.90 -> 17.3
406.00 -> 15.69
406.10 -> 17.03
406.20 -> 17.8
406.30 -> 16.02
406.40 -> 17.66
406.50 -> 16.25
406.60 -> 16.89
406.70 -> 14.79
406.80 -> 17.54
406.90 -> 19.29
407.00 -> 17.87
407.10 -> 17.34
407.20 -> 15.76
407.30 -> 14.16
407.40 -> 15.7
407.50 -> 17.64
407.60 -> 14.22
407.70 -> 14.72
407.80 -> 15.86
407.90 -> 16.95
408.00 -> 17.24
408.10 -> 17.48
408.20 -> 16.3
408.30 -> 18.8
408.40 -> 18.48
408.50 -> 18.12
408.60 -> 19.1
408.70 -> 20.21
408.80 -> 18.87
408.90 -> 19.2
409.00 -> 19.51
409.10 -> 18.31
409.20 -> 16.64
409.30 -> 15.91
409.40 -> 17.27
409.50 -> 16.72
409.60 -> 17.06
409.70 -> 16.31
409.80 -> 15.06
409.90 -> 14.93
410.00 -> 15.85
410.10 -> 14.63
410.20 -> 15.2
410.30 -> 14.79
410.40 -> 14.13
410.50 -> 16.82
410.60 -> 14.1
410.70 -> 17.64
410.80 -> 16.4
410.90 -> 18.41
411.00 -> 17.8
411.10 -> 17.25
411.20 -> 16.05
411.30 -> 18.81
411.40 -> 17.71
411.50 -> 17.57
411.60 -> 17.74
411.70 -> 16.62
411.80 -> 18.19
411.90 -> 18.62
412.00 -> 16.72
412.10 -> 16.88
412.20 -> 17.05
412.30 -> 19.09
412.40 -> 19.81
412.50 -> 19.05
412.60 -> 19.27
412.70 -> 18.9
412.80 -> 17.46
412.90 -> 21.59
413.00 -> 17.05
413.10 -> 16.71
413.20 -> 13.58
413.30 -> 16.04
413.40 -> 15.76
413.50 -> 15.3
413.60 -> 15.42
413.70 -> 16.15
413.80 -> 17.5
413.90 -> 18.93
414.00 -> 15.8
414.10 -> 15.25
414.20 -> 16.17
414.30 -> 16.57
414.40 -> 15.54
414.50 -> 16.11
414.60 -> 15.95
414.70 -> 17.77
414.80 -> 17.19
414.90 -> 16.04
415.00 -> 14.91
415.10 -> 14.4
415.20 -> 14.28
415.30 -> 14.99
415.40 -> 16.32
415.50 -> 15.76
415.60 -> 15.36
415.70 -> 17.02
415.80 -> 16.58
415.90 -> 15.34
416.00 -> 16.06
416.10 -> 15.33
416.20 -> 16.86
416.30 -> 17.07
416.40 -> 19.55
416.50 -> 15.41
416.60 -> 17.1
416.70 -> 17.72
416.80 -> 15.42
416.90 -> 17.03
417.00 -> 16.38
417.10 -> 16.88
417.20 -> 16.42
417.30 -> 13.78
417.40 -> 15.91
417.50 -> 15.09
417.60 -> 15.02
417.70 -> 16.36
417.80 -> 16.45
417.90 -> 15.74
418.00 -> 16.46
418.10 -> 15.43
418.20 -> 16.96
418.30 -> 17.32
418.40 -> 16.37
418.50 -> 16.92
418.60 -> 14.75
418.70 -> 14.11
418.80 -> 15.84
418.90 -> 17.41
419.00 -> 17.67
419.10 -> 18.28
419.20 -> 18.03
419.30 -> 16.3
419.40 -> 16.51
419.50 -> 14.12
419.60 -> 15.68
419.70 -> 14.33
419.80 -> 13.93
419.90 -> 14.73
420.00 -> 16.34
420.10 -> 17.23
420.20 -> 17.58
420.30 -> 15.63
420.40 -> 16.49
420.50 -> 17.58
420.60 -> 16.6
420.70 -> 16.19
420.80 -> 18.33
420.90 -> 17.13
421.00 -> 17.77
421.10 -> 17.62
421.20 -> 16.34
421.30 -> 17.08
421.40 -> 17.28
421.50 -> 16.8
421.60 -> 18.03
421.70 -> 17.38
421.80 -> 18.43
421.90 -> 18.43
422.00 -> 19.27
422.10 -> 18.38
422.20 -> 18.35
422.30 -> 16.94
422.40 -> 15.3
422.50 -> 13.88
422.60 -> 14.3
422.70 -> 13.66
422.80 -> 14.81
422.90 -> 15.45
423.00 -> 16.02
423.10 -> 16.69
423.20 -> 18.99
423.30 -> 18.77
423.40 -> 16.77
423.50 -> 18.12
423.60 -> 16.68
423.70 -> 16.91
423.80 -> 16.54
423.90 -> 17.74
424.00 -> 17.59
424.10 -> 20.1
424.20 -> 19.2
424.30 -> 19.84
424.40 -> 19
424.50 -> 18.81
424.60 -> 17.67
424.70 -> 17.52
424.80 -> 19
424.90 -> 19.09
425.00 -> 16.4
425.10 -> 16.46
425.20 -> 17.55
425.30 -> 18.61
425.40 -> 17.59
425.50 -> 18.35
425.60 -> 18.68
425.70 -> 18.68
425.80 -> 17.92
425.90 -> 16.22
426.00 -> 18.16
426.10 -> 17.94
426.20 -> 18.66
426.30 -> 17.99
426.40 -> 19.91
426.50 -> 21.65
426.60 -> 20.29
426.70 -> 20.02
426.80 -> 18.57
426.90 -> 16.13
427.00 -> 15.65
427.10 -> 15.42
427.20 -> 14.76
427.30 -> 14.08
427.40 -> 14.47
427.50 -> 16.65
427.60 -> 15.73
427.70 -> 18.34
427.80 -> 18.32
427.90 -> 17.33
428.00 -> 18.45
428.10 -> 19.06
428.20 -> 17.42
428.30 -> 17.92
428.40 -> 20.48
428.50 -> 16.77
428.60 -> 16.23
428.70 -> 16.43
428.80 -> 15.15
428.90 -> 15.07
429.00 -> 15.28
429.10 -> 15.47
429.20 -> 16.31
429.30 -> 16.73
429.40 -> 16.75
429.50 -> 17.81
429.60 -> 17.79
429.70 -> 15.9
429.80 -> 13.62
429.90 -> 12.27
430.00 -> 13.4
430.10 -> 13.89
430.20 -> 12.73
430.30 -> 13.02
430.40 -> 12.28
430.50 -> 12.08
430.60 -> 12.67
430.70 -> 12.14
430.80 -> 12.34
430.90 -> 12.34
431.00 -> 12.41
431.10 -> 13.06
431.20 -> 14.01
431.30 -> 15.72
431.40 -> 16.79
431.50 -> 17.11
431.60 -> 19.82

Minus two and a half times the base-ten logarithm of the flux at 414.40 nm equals -2.98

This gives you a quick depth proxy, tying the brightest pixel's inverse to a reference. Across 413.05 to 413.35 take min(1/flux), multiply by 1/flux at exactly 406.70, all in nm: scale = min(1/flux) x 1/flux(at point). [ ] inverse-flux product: 0.0040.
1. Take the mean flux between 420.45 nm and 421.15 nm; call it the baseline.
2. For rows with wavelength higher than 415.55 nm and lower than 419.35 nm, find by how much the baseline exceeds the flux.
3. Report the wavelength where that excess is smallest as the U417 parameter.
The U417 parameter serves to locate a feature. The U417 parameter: 416.40 nm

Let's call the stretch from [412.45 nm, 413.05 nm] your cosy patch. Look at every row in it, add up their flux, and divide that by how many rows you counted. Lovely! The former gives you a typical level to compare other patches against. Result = 18.9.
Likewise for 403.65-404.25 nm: 18.9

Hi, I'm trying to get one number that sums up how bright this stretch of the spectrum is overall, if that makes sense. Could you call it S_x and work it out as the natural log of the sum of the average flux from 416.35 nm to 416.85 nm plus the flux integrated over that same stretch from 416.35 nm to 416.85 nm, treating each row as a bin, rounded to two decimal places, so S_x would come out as 3.24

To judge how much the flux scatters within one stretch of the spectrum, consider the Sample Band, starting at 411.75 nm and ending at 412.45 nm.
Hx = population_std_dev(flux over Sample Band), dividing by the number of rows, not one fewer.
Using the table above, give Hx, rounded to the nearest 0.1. 1.1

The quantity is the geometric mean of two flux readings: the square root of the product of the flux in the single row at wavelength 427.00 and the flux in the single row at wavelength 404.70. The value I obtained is 15.6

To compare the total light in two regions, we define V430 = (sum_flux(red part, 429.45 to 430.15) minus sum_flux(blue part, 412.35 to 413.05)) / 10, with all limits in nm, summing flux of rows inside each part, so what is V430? -2.8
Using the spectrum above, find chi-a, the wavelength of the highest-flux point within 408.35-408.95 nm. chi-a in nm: 408.70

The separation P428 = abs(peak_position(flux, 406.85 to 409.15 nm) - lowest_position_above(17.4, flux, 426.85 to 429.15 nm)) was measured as 19.00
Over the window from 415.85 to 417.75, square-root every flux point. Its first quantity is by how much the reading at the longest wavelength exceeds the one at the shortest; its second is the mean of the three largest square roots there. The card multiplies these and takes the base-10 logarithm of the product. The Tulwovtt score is -0.3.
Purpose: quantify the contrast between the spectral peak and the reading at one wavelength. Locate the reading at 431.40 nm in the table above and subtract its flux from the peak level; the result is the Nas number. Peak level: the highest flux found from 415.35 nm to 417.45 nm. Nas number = 2.8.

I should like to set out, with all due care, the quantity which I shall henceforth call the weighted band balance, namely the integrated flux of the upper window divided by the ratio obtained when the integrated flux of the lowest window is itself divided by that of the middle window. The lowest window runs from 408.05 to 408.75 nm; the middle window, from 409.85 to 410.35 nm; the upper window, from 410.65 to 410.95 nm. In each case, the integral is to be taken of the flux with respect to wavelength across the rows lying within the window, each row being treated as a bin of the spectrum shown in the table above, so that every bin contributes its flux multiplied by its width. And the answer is 3.1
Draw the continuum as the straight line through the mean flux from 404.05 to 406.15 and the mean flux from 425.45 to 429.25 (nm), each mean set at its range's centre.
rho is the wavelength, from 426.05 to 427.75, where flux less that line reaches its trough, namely 427.30 nm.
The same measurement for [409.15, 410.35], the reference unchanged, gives 410.10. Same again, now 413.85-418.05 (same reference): 417.30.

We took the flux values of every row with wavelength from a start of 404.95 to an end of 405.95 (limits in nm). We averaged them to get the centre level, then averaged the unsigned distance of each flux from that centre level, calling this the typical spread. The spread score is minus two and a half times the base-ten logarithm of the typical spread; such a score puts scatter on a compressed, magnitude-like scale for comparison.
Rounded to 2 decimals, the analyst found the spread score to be 0.26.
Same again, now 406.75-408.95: -0.33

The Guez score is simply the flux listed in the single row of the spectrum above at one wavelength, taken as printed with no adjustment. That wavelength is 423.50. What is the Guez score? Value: 18.12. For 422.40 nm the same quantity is 15.3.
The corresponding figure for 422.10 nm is 18.38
